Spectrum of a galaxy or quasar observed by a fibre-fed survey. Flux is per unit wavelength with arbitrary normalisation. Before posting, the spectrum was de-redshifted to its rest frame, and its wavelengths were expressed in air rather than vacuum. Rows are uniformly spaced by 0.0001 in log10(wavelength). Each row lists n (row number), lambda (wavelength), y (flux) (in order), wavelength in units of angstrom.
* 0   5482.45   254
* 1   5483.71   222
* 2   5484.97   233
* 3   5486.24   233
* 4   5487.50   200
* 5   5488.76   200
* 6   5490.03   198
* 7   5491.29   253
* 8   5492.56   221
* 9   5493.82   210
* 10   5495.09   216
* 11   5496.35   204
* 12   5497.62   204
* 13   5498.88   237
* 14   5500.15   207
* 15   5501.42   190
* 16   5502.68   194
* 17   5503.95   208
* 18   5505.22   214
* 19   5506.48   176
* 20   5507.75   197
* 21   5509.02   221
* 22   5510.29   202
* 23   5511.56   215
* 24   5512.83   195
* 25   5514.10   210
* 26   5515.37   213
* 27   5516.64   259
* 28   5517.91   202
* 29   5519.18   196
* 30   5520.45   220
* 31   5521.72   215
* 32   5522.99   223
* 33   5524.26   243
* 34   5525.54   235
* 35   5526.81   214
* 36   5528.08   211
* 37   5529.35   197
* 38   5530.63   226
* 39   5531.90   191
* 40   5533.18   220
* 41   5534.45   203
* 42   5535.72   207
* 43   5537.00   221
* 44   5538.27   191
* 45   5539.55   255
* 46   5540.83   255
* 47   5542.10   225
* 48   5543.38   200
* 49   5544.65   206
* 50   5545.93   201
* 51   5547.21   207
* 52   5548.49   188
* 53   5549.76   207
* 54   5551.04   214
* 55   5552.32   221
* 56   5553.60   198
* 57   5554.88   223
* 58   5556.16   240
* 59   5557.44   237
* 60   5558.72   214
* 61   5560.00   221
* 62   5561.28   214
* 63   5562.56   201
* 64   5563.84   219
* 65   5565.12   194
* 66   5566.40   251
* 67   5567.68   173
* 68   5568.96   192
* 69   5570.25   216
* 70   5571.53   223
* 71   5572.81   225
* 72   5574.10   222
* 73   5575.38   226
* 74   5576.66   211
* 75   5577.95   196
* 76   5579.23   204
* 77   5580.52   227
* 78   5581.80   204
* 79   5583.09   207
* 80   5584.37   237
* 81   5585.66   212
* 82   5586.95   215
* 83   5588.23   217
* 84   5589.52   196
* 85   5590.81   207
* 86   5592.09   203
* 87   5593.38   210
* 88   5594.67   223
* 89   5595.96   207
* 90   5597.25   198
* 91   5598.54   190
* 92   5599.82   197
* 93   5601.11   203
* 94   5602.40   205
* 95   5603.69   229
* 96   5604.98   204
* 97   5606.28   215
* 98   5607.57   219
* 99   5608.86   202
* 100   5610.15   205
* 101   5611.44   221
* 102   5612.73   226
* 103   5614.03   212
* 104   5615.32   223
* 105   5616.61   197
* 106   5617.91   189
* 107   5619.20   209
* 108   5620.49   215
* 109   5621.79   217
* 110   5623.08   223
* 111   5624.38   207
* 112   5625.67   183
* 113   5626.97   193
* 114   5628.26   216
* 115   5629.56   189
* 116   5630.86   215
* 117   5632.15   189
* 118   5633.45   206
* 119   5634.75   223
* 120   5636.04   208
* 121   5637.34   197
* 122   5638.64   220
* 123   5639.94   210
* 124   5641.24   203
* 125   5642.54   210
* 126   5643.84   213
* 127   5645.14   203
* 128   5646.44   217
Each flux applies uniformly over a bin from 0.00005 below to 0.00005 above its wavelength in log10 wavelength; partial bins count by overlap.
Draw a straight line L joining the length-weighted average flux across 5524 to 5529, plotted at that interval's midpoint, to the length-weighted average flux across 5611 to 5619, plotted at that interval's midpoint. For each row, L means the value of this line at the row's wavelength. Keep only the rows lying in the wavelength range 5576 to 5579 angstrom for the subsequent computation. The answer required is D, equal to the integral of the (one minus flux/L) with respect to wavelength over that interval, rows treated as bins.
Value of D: 0.17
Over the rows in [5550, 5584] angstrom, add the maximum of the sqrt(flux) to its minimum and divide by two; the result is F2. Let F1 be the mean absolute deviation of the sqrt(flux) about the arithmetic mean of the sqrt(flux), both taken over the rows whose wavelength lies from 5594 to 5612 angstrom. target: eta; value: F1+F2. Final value 14.8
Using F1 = 0.32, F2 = 14.5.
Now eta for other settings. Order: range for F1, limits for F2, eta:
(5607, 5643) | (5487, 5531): 15.0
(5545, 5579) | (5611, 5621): 14.9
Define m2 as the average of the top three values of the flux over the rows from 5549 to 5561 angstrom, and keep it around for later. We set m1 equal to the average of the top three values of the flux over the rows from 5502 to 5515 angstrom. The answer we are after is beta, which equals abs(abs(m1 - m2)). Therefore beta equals 16.7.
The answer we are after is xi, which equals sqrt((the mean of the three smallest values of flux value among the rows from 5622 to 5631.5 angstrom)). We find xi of 13.7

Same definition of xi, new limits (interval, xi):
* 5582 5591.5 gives 14.3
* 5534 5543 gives 14.2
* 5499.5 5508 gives 13.7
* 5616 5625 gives 14.1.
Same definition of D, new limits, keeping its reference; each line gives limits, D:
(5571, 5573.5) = -0.08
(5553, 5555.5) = 0.10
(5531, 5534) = 0.20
